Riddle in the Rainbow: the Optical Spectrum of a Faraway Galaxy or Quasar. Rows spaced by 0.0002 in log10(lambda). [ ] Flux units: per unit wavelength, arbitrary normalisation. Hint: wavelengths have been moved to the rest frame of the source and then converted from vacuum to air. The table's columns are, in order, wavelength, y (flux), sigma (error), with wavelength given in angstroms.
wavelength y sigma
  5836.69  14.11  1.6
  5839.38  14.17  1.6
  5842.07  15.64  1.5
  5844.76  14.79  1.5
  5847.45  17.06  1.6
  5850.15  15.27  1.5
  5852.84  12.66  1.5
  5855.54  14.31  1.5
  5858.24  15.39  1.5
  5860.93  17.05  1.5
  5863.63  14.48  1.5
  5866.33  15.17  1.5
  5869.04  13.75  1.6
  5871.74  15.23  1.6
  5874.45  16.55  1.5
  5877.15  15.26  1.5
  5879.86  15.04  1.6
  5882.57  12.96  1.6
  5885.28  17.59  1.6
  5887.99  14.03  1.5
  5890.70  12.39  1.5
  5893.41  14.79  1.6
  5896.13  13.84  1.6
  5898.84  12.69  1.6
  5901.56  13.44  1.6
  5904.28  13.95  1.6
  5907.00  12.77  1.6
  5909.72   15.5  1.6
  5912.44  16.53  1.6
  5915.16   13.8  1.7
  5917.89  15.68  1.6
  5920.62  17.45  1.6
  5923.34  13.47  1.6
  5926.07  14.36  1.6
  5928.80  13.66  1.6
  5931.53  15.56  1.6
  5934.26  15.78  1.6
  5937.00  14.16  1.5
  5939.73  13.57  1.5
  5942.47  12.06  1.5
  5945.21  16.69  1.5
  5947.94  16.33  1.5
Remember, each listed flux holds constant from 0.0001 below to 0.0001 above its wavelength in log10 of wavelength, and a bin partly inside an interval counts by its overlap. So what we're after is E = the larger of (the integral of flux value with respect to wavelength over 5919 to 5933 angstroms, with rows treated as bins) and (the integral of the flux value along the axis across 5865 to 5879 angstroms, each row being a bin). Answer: 213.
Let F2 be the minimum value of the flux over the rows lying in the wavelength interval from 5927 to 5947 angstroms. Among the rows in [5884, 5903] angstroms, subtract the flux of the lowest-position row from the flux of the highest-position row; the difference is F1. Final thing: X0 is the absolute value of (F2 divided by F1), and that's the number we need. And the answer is 3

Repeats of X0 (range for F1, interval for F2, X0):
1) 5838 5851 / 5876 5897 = 11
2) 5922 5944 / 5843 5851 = 10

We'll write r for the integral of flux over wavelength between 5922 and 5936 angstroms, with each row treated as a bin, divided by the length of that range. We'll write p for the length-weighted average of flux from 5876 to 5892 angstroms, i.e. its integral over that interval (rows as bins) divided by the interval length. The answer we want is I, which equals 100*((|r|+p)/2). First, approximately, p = 14.5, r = 14.6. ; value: 1455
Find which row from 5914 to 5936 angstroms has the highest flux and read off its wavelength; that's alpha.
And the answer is 5920.62 angstroms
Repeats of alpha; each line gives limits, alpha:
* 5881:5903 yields 5885.28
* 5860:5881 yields 5860.93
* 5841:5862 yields 5847.45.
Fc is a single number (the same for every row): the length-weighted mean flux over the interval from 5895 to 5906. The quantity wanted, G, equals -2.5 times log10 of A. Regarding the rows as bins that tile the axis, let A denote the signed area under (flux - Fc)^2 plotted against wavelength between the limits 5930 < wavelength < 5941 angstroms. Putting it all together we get -3.63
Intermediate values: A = 28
